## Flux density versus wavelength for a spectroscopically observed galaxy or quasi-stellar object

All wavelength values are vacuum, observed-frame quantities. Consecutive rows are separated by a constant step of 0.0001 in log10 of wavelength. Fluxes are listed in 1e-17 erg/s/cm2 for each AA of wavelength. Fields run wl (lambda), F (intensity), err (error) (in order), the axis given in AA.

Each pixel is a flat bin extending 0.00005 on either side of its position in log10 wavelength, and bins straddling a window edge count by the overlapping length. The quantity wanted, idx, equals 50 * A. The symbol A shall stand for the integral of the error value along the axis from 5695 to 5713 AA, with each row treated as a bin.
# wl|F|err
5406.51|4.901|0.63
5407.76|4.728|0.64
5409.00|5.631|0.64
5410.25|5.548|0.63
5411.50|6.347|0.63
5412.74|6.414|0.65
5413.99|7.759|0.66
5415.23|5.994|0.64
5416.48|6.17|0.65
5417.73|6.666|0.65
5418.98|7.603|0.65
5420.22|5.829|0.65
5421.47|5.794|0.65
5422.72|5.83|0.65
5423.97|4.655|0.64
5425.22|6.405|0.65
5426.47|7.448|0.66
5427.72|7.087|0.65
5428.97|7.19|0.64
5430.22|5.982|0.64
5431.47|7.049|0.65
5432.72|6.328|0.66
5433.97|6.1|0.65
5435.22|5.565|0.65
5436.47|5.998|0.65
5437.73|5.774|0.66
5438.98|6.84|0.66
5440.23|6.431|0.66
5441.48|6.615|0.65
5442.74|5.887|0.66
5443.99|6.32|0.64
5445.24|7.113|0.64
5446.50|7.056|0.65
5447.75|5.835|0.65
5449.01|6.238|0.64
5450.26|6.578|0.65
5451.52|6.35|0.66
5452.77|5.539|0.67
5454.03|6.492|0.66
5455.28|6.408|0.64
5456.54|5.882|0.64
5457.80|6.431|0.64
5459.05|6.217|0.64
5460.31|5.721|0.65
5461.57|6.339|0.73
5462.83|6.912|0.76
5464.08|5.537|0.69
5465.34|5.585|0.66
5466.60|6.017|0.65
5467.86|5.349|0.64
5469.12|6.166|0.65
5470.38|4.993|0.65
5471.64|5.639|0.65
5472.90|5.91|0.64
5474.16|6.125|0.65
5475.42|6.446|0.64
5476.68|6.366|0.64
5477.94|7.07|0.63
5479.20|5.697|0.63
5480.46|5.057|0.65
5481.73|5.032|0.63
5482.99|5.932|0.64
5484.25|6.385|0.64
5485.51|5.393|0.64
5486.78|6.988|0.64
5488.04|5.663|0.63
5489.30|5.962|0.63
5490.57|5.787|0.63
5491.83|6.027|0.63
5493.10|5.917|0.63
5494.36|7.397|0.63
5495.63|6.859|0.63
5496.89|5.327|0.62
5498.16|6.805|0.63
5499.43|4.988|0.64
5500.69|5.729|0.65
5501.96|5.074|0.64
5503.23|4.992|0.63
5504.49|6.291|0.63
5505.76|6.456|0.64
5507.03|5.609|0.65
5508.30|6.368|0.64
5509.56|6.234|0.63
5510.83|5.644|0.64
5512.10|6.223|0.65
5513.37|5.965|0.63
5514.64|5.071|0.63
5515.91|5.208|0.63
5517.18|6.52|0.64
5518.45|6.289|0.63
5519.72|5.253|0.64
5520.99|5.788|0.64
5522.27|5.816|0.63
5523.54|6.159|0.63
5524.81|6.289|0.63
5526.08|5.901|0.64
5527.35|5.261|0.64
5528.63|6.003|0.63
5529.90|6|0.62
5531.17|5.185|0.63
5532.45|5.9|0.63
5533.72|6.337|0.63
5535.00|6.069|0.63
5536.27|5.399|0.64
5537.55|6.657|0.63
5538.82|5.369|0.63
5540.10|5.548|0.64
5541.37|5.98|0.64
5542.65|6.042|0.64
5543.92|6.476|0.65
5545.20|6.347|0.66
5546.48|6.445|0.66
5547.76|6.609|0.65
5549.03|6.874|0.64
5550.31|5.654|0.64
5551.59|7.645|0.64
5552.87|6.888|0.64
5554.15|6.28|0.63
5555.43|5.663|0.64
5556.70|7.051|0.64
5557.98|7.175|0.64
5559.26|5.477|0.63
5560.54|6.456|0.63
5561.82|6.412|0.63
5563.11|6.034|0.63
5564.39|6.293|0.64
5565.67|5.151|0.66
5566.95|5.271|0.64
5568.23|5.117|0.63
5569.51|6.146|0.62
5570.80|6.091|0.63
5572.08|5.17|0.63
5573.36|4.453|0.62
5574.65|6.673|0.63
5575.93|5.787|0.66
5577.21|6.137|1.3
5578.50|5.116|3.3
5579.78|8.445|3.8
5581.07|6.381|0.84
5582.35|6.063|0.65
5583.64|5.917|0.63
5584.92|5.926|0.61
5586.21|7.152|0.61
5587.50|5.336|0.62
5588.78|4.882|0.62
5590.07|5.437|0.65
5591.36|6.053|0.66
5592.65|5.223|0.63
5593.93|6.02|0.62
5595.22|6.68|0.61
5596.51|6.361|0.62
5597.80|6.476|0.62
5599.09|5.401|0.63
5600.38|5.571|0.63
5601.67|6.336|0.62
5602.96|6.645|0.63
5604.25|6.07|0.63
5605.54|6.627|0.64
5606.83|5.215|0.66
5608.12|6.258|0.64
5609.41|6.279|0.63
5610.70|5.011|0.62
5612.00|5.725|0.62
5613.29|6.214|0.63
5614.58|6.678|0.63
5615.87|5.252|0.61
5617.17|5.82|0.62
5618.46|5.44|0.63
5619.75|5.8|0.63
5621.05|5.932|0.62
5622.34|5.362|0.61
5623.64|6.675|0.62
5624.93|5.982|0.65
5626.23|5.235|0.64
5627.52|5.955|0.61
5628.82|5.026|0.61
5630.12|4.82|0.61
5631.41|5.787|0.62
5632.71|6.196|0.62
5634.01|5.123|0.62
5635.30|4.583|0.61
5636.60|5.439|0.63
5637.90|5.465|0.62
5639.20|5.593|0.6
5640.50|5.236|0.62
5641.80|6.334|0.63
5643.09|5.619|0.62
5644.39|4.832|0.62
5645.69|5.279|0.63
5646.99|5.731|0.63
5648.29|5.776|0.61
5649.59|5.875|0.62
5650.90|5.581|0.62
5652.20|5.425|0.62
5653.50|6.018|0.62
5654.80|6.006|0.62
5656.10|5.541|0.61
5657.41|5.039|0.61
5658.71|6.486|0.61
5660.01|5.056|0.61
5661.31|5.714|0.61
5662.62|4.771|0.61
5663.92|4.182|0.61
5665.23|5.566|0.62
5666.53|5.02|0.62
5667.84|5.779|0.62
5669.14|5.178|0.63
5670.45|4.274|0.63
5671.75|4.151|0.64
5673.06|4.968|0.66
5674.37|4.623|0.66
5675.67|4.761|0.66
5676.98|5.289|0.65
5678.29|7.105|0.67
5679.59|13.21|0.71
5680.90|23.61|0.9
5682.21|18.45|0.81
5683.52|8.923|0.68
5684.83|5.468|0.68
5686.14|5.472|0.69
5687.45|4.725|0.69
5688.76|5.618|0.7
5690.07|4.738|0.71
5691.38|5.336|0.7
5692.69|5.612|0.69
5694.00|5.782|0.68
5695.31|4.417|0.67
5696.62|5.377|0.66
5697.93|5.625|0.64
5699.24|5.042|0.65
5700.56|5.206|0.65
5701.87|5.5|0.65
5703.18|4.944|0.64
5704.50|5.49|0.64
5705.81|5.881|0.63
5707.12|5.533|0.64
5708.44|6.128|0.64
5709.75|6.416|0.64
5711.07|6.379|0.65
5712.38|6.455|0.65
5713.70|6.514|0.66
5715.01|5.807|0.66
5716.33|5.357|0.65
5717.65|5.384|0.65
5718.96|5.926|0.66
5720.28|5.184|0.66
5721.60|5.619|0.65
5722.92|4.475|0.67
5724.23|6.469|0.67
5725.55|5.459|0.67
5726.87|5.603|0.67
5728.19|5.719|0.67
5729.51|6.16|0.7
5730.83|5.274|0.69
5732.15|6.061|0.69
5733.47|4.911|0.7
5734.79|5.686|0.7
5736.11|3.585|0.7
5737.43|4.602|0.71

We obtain 581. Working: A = 11.63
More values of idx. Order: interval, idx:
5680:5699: 671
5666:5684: 614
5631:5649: 558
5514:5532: 569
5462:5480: 591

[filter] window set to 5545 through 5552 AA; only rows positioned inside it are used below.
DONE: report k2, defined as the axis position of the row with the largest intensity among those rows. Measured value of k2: 5551.59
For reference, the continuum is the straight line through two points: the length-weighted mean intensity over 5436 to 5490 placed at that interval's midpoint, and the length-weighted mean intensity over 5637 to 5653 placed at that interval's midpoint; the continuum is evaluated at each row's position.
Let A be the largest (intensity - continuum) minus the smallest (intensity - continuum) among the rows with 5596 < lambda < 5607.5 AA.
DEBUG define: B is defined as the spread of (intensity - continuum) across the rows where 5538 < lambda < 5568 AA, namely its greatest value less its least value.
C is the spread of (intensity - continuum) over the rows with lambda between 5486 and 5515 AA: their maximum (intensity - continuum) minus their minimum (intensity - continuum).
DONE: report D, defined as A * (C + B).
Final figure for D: 6.9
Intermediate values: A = 1.4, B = 2.45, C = 2.4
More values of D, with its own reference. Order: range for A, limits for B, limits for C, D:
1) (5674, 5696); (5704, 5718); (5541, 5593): 98.8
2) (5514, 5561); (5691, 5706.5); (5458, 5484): 9.6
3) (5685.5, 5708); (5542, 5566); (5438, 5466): 6.0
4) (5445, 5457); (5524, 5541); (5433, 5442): 4.3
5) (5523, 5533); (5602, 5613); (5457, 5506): 4.4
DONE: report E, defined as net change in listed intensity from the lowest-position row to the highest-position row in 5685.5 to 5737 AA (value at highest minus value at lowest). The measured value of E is -1.9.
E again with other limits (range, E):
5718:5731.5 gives -0.7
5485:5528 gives -0.1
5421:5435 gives 0.3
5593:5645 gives -1.2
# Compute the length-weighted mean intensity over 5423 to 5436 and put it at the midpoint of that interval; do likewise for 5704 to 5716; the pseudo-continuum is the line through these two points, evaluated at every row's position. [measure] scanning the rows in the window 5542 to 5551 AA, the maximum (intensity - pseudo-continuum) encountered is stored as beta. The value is 0.64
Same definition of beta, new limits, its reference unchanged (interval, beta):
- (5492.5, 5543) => 1.10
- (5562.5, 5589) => 2.25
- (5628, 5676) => 0.37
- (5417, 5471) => 1.23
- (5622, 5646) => 0.52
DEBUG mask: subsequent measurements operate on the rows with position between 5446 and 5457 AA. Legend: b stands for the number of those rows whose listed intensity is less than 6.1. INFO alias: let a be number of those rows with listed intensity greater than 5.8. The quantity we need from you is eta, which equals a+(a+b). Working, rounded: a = 8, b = 3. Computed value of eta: 19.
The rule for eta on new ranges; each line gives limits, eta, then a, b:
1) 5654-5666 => 12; 2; 8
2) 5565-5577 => 13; 3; 7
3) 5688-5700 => 9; 0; 9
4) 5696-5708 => 11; 1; 9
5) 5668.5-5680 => 11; 2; 7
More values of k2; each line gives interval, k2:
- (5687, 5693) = 5688.76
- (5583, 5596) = 5586.21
